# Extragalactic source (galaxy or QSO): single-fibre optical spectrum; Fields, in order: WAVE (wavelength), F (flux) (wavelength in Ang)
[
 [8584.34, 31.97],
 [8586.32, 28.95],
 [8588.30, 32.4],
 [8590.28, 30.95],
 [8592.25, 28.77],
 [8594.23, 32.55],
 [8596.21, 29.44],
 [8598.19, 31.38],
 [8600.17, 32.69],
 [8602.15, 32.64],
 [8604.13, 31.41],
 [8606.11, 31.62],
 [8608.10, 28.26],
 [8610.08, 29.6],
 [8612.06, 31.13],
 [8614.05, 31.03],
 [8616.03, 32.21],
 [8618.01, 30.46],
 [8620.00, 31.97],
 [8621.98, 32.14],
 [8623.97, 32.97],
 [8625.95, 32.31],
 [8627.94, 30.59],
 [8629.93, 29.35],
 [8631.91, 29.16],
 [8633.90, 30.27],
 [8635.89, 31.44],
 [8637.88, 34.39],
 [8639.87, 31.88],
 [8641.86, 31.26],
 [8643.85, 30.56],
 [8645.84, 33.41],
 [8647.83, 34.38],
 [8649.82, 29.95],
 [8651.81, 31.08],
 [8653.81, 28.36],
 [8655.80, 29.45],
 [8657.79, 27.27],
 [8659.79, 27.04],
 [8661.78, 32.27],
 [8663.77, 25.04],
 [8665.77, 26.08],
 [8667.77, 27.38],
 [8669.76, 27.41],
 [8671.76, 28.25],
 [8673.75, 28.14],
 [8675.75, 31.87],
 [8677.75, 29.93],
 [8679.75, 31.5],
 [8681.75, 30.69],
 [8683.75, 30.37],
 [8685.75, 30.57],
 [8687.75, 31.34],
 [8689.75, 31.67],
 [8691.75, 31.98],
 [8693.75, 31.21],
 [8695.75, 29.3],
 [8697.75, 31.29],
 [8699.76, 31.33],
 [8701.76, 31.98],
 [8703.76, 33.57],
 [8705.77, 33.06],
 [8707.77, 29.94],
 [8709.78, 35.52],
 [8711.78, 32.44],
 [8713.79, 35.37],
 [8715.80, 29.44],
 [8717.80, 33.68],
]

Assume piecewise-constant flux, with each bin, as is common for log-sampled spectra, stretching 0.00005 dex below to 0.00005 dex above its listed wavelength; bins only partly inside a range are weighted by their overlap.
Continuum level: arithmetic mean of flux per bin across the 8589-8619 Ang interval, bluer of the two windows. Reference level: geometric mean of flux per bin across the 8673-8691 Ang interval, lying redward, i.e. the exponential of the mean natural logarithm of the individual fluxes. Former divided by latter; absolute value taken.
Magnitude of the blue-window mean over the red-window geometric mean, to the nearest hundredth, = 1.01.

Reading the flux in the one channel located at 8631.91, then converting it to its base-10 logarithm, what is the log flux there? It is 1.46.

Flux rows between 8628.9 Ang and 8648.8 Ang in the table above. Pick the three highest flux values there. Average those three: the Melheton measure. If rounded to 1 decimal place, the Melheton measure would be 34.1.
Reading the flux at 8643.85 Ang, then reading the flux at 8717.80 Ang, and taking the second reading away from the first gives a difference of -3.1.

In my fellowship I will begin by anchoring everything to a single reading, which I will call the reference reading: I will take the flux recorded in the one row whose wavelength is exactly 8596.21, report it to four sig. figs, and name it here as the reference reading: 29.44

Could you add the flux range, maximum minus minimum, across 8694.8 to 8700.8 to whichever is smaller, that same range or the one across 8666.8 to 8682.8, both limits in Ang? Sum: 4.1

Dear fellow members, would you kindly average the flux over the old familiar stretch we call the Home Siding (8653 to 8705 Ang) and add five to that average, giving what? 34.8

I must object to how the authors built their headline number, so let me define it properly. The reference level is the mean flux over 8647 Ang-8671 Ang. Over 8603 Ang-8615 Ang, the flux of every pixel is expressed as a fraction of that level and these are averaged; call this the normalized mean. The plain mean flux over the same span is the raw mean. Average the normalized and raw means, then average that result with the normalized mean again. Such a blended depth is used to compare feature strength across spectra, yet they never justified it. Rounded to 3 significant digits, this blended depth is 8.42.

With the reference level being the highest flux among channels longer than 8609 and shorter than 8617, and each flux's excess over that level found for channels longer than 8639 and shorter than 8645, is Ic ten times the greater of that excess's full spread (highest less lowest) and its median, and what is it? 13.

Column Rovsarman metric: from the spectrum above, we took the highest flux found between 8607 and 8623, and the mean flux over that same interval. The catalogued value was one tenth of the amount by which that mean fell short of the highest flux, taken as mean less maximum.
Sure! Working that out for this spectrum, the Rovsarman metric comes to -0.14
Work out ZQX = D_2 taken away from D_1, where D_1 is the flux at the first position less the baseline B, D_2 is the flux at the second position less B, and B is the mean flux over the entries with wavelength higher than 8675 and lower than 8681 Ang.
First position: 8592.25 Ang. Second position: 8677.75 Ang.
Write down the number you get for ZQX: -1.2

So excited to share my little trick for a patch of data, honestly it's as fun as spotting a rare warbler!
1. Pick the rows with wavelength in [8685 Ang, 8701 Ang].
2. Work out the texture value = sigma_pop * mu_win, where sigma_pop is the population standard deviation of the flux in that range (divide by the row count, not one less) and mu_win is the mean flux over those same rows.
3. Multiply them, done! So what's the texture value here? 24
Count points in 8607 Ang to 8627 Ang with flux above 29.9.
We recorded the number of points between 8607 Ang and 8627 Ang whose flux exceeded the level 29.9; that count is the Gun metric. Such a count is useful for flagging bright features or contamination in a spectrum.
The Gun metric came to 8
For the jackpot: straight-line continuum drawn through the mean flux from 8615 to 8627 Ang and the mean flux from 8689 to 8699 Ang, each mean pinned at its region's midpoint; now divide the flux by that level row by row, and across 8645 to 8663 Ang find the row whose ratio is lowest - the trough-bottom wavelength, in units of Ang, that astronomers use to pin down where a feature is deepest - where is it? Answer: 8659.79 Ang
